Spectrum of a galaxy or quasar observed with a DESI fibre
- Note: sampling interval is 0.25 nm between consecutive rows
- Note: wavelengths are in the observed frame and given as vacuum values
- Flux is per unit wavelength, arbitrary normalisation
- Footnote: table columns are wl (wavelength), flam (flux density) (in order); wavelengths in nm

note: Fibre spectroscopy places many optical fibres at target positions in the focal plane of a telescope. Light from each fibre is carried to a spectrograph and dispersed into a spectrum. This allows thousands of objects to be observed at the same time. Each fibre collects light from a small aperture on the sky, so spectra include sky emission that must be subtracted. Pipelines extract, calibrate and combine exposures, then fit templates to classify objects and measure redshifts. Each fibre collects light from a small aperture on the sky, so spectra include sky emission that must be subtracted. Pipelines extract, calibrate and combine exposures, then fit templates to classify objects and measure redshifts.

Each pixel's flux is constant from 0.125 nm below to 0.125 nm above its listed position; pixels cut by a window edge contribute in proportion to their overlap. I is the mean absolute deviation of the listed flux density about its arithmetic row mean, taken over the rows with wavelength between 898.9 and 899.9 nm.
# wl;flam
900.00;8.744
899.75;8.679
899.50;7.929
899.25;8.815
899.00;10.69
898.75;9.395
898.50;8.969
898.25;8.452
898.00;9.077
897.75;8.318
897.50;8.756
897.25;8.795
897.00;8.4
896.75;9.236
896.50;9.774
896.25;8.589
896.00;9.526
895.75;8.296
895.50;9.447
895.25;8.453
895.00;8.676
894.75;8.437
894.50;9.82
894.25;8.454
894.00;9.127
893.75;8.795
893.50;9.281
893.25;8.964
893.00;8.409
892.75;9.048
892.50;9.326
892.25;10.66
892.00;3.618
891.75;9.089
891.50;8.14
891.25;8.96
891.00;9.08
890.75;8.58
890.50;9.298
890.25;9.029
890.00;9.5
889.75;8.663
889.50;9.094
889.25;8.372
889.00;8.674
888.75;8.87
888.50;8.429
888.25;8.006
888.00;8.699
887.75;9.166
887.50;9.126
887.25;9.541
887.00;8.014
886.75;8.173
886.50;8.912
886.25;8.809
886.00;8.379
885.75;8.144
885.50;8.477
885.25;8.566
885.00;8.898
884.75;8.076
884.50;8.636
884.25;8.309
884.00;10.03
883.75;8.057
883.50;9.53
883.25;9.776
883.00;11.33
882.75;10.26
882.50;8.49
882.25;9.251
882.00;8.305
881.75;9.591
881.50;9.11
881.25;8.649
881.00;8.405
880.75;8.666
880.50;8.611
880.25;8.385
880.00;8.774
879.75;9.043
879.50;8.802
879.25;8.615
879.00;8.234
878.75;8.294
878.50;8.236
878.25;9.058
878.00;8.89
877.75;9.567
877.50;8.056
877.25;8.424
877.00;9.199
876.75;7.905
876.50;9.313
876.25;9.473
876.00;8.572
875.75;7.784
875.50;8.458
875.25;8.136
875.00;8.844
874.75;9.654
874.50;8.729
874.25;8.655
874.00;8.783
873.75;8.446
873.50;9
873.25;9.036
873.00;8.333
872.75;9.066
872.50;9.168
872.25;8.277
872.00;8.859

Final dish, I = 0.83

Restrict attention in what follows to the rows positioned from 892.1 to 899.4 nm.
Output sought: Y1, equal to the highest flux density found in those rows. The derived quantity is 10.69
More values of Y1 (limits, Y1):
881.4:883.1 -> 11.33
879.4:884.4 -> 11.33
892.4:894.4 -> 9.326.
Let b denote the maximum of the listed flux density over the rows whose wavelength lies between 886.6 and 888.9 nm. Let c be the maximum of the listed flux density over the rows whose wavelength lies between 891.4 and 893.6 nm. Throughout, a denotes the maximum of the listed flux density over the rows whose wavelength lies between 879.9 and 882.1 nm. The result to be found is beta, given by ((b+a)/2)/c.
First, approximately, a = 9.591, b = 9.541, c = 10.66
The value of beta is 0.90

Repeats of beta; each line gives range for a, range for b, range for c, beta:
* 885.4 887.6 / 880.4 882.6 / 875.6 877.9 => 1.00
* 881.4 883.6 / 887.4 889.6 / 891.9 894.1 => 0.96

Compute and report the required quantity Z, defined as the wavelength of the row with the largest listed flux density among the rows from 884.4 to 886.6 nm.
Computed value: 886.50 nm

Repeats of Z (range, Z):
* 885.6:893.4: 892.25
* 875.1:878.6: 877.75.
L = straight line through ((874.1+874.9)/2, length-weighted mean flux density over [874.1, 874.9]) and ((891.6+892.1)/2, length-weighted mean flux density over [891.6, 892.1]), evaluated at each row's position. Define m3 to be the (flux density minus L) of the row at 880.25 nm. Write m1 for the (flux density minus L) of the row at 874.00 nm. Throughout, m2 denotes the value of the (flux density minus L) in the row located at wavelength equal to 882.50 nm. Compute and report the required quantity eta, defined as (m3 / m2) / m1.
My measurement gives -1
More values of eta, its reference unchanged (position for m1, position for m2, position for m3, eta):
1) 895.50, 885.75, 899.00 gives 2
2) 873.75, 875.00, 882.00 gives 6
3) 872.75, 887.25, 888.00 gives -4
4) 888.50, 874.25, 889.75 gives -3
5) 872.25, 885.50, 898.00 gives -3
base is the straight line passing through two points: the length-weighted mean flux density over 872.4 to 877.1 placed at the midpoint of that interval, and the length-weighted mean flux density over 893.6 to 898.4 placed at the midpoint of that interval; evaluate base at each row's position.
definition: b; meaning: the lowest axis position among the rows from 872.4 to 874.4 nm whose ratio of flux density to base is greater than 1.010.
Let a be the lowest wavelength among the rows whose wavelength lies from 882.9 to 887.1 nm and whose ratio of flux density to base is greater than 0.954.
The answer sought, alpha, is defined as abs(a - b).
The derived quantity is 10.50 nm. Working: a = 883.00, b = 872.50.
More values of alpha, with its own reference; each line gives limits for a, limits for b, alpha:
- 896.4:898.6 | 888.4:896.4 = 7.00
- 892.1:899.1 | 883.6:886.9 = 8.25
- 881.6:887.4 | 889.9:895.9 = 8.25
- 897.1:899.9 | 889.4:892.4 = 7.75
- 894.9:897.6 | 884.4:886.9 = 8.50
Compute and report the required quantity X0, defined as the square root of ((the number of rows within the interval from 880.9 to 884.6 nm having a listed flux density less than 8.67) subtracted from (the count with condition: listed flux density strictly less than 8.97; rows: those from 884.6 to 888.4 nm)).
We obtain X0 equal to 2.2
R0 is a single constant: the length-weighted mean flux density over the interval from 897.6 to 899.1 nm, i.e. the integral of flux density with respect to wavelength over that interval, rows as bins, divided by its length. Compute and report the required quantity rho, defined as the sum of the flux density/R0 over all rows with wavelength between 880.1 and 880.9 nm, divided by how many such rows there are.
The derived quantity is 0.94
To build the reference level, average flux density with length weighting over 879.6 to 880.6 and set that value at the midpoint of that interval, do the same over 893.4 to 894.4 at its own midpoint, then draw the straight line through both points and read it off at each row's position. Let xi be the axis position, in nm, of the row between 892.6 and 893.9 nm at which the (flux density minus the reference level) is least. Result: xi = 893.00 nm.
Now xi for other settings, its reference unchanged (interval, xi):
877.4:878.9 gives 877.50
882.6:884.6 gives 883.75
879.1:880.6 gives 880.25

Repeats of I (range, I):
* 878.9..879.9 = 0.25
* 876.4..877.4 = 0.55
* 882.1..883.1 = 0.96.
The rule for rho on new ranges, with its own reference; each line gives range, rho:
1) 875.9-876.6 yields 1.00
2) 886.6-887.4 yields 0.94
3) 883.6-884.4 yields 0.96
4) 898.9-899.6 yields 1.00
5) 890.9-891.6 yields 0.96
